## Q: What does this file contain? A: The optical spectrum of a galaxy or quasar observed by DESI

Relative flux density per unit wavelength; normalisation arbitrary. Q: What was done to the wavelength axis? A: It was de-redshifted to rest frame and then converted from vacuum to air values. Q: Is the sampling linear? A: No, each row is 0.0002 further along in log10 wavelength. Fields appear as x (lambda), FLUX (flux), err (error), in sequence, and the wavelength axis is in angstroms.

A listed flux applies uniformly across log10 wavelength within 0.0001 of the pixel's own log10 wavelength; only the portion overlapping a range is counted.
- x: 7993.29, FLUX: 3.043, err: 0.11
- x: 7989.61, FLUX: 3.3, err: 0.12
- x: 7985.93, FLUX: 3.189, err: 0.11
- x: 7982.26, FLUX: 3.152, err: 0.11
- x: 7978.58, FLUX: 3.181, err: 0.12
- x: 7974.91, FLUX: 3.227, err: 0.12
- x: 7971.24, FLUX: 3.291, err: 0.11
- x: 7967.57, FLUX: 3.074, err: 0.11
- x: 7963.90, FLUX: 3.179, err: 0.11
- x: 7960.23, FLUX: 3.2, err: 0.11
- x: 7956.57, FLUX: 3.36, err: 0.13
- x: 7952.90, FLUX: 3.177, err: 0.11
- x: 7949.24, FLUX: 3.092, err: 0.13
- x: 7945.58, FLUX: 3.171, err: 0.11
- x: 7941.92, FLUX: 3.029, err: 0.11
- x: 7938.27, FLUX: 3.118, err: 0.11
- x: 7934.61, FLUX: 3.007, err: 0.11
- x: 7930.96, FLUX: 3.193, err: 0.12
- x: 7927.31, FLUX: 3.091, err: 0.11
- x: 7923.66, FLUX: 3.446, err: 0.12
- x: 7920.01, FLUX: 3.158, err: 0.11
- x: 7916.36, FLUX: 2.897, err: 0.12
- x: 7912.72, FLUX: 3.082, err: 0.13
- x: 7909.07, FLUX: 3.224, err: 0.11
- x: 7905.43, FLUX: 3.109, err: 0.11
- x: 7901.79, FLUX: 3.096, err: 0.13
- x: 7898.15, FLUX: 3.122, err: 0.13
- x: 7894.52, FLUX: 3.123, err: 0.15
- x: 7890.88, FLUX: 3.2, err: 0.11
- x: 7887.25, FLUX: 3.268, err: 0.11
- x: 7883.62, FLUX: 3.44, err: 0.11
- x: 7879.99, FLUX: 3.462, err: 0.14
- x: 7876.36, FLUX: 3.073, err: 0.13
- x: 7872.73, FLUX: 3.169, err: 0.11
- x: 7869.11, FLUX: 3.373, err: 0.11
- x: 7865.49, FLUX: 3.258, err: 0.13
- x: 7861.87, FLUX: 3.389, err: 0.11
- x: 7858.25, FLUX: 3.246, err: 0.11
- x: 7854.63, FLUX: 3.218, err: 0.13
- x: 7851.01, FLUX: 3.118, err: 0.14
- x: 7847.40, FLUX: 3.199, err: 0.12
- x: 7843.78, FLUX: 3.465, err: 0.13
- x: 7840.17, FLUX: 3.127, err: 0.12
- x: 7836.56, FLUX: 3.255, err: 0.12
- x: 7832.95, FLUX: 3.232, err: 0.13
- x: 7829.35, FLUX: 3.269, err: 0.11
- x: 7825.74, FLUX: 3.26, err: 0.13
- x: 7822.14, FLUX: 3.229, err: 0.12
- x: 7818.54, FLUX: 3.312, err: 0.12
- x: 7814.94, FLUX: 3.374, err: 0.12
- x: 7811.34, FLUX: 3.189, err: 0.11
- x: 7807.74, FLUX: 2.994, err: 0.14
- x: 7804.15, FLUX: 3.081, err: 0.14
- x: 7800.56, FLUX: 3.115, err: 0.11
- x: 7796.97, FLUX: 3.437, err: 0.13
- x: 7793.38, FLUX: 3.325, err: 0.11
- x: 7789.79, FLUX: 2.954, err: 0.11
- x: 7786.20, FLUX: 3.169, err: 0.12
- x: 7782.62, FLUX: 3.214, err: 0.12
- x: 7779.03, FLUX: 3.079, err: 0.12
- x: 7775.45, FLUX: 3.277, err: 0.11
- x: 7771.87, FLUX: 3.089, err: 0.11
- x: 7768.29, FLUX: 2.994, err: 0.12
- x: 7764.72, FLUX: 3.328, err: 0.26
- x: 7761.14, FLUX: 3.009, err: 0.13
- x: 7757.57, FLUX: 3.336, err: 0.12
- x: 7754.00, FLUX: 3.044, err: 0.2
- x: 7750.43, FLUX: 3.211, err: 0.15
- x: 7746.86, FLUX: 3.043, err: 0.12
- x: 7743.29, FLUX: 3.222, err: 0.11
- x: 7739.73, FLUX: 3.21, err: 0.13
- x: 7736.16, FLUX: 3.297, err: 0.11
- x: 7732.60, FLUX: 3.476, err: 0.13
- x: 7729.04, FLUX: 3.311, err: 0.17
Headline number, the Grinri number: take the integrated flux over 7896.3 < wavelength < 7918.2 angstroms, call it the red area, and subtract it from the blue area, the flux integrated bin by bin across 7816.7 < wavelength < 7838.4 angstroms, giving 3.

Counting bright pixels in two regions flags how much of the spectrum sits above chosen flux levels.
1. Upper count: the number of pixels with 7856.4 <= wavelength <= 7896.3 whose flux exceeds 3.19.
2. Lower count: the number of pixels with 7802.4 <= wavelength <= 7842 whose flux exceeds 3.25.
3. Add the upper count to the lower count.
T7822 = 13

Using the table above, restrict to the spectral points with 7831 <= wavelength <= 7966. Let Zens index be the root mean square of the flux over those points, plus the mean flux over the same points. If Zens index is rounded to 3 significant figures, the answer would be 6.40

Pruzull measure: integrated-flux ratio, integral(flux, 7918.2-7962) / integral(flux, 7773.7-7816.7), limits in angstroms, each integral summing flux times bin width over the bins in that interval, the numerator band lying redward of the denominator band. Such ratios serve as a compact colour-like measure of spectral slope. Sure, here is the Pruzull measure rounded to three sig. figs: 1.01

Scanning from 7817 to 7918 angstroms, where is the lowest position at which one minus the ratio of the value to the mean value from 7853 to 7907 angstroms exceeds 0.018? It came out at 7840.17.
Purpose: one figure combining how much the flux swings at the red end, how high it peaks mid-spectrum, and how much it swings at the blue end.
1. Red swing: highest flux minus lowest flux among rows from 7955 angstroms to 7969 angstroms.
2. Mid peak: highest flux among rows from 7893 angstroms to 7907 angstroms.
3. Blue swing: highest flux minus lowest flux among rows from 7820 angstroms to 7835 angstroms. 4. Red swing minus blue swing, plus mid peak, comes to 3.37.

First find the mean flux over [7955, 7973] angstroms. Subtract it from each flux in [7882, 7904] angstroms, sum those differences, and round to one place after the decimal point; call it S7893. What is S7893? -0.1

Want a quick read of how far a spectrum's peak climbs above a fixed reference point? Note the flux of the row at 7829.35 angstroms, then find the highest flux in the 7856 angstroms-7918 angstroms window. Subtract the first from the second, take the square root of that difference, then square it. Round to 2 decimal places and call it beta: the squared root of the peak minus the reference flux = 0.19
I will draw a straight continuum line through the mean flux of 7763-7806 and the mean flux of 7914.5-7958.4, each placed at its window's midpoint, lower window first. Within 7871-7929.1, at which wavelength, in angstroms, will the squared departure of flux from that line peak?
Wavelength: 7879.99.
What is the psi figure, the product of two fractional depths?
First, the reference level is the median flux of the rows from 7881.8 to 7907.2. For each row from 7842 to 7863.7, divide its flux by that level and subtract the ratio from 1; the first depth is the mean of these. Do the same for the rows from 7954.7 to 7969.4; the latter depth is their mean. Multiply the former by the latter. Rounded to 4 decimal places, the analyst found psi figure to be 0.0012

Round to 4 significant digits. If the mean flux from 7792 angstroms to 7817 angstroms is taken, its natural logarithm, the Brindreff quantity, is 1.168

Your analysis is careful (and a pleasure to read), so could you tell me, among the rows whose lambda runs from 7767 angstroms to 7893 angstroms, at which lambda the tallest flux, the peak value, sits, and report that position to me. 7843.78 angstroms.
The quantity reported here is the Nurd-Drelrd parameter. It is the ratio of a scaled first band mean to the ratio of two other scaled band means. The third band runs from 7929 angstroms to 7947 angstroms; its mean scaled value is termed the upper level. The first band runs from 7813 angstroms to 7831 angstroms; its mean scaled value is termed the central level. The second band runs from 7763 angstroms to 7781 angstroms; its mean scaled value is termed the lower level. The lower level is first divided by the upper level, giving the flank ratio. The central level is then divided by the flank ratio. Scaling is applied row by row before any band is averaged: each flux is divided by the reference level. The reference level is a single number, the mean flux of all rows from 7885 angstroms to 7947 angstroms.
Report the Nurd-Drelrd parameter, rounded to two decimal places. 1.03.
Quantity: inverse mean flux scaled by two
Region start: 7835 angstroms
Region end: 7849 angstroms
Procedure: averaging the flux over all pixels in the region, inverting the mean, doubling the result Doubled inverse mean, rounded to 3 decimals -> 0.613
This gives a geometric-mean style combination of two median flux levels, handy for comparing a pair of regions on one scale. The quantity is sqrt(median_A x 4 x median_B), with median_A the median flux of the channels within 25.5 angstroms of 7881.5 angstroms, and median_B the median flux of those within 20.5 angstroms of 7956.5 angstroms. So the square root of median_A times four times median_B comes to 6.40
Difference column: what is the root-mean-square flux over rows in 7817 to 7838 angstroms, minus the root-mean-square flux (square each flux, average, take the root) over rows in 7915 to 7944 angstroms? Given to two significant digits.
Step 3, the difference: 0.14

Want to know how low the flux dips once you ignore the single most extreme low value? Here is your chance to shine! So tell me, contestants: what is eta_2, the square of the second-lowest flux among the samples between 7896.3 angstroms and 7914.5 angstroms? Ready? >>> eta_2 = 9.6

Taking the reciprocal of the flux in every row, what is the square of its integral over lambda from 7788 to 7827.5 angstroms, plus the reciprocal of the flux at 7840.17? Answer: 153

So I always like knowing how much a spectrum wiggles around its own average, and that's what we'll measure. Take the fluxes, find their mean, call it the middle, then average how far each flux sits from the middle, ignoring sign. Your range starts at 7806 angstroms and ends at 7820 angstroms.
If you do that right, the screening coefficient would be 0.13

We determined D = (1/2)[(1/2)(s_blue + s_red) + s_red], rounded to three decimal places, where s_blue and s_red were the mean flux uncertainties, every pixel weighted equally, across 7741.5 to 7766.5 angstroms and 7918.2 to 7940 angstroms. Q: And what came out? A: 0.124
